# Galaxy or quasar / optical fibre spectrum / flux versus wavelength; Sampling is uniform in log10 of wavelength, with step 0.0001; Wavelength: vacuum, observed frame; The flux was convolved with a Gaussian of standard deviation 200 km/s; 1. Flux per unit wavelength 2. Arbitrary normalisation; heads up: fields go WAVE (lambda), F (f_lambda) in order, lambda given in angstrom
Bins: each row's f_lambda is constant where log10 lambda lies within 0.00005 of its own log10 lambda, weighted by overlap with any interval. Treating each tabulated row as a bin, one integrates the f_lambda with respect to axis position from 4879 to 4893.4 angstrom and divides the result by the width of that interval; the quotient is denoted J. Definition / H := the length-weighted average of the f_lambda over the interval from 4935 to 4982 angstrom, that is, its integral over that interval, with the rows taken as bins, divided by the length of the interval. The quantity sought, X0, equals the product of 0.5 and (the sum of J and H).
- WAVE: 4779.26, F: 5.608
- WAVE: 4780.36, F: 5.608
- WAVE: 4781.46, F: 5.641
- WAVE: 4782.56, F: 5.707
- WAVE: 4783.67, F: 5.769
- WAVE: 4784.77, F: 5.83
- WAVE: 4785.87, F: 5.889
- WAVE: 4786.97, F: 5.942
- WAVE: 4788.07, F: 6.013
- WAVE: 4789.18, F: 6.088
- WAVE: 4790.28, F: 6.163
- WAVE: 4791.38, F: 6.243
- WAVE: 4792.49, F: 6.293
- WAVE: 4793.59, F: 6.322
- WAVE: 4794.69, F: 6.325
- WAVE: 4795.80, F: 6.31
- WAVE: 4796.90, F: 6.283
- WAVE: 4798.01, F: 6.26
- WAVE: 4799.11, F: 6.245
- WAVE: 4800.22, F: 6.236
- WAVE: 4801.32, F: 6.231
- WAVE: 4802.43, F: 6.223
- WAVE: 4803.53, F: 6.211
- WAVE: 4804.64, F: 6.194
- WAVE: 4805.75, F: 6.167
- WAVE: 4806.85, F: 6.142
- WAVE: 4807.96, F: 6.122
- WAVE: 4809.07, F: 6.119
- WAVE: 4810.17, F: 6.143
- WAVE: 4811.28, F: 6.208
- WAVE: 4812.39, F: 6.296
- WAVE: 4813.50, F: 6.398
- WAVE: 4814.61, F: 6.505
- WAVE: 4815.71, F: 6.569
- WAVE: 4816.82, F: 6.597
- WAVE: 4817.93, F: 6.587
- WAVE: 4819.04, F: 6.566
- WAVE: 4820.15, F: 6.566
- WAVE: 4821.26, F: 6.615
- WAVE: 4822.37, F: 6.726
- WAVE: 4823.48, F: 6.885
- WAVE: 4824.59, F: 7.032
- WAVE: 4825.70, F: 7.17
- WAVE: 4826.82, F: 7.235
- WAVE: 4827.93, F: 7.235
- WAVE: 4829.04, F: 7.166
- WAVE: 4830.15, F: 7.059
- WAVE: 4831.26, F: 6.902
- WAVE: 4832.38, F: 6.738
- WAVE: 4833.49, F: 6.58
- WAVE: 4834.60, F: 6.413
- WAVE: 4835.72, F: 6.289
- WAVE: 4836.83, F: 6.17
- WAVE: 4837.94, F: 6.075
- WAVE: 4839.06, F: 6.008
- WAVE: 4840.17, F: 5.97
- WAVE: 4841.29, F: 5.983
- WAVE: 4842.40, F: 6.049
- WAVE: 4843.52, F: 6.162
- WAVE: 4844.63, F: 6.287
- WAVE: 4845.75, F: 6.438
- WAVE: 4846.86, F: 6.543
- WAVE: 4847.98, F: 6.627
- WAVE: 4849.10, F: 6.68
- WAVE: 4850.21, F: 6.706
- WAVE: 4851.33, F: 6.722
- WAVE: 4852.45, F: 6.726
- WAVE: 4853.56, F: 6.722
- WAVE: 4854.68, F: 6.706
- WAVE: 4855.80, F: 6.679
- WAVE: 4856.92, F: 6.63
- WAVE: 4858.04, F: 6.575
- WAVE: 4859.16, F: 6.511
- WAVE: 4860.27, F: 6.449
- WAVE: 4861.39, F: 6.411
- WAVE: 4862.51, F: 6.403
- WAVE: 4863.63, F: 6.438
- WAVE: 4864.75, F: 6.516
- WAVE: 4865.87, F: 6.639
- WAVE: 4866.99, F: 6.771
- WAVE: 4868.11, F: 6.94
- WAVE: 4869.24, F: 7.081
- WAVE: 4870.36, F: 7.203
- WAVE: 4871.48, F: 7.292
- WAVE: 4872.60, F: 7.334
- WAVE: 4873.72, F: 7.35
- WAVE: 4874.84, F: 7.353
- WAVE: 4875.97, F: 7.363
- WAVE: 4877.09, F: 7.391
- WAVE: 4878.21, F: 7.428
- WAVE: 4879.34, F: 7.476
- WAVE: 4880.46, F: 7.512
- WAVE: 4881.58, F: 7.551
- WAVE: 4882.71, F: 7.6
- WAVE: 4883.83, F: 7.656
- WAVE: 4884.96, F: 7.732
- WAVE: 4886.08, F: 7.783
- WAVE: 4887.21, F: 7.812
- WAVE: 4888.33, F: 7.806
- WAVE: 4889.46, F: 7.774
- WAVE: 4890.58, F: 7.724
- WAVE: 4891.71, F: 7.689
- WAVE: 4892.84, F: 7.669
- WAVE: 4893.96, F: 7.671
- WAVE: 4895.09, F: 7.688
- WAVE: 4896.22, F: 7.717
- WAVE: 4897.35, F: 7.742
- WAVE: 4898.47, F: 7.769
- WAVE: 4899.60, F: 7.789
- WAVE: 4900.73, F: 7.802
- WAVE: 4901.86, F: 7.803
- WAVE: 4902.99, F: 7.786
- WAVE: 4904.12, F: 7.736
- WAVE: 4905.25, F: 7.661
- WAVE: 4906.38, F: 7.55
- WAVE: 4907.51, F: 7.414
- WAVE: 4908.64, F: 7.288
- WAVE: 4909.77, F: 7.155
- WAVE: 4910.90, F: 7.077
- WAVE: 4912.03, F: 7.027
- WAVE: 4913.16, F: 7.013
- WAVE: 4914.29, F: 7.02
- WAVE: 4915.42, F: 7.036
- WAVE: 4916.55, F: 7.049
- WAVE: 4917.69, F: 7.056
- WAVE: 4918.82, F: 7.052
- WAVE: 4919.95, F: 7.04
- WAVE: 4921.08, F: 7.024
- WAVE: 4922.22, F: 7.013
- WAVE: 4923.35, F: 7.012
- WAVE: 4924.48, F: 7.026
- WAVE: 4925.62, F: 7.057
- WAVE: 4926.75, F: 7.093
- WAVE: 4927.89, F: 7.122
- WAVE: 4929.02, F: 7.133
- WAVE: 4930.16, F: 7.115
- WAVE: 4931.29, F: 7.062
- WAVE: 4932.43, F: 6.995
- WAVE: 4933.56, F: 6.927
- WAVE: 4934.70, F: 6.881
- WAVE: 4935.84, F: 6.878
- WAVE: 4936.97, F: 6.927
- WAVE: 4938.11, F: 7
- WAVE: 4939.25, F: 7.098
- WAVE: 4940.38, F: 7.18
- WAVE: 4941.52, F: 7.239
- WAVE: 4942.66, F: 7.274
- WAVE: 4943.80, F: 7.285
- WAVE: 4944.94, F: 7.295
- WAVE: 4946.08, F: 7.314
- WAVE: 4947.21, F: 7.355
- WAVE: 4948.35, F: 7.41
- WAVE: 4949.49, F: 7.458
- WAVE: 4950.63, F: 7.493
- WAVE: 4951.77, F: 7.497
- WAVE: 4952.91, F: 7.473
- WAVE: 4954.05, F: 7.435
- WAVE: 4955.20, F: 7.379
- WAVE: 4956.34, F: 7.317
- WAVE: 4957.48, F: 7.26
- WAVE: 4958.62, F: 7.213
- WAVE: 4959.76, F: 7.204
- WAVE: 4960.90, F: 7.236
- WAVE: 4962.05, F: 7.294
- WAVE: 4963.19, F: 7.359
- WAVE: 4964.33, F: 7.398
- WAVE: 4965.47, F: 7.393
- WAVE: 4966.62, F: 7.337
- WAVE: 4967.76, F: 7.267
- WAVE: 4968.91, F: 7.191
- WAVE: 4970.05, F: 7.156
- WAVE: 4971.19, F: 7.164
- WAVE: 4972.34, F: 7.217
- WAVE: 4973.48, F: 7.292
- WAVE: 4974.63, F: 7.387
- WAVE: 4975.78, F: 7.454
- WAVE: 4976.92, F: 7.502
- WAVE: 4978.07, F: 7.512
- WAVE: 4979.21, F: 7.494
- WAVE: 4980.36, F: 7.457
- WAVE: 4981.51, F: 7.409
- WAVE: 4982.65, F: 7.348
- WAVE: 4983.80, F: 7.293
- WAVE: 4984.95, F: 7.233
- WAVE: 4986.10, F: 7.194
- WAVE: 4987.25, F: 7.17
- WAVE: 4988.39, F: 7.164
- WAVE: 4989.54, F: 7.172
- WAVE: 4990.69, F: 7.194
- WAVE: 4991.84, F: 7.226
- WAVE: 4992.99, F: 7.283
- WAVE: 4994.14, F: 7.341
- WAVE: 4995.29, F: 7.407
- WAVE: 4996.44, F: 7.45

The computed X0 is 7.5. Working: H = 7.30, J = 7.7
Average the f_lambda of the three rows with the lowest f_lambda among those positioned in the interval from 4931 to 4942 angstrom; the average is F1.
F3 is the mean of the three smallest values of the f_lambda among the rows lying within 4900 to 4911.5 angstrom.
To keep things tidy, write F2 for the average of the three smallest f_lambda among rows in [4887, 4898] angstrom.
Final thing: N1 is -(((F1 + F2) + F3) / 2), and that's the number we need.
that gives -10.9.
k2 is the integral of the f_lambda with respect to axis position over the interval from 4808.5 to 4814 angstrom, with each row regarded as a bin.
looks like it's 34.3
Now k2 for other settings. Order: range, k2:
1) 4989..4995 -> 43.5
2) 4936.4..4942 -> 39.7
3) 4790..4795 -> 31.4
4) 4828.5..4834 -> 37.9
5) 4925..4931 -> 42.6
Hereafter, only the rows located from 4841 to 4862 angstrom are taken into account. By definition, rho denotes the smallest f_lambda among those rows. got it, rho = 5.983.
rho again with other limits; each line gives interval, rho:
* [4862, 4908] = 6.403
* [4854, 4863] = 6.403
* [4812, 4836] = 6.289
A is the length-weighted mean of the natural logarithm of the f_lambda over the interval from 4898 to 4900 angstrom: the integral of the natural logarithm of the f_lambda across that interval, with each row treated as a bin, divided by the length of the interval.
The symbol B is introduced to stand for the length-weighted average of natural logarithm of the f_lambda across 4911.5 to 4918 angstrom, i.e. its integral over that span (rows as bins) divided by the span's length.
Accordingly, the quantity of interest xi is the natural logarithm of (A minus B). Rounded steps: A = 2.05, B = 1.95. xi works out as -2.3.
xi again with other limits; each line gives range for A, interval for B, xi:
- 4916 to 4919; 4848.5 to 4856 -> -3.1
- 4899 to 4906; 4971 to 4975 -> -2.7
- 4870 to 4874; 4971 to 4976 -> -5.2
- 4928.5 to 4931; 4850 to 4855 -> -2.8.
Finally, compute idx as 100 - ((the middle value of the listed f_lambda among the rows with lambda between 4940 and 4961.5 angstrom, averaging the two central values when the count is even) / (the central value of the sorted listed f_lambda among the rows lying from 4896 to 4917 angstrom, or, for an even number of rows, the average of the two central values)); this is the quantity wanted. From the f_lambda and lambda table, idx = 99.0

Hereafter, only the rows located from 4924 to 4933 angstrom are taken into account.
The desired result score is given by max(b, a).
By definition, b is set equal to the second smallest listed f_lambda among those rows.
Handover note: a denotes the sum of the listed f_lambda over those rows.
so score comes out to 57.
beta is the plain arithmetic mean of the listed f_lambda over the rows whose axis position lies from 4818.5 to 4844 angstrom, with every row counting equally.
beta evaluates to 6.59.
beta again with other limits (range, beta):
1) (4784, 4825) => 6.31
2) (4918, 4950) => 7.12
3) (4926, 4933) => 7.09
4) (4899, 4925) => 7.28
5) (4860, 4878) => 6.93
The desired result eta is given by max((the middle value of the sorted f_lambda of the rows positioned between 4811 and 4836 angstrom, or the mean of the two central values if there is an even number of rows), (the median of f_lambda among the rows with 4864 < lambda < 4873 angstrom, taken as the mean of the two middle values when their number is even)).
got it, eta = 7.01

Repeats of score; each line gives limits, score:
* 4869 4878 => 58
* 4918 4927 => 56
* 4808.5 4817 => 51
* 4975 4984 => 59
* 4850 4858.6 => 53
